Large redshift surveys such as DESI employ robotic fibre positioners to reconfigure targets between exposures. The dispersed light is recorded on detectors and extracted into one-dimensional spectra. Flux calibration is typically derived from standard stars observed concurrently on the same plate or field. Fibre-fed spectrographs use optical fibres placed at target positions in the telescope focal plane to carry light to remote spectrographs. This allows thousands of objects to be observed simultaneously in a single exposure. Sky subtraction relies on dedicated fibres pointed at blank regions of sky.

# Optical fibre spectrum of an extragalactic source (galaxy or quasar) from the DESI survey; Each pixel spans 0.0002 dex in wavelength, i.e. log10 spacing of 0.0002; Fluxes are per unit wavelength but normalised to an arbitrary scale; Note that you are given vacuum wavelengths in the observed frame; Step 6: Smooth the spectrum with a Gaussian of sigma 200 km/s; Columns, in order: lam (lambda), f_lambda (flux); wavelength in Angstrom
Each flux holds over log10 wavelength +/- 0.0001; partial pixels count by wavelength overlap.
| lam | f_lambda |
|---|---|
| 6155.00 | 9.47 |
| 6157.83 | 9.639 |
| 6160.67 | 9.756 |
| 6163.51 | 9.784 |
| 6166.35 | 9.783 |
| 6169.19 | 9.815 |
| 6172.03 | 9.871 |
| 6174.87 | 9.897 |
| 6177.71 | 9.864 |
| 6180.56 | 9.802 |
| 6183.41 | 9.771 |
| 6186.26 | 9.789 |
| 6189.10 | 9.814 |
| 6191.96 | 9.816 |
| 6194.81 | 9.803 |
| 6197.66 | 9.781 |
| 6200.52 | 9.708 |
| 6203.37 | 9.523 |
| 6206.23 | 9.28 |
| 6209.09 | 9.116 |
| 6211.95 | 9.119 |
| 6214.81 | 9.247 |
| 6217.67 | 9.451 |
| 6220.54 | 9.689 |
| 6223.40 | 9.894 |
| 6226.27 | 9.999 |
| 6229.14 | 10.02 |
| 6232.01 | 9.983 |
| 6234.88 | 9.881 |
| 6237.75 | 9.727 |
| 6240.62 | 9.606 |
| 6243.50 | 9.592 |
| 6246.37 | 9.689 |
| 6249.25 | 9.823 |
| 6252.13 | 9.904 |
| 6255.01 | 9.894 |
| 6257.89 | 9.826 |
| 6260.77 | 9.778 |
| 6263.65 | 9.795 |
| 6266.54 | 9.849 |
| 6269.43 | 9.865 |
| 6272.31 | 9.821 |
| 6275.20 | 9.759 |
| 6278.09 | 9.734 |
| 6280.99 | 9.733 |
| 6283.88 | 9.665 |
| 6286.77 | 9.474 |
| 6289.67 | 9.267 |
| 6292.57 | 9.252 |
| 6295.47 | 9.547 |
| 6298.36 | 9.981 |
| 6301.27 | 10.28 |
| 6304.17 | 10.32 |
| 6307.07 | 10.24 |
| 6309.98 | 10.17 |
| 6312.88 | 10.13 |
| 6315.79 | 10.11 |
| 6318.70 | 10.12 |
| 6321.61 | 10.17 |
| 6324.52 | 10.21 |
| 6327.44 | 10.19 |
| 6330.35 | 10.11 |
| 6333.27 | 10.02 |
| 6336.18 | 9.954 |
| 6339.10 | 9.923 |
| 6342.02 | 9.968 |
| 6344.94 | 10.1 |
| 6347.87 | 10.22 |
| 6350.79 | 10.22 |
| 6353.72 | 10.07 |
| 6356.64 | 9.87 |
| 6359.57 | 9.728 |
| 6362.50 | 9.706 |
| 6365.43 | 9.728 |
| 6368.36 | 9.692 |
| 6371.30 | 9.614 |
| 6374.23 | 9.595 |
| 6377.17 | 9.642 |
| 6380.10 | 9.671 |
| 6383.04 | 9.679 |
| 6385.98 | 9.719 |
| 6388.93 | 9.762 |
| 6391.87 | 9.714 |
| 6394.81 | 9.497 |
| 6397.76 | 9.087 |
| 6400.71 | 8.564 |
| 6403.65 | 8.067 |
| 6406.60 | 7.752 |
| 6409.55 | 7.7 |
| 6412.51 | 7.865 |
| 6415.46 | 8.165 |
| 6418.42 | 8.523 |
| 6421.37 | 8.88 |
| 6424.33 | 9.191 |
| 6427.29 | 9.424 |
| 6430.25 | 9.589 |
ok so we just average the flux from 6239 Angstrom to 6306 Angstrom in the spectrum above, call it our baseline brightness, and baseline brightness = 9.76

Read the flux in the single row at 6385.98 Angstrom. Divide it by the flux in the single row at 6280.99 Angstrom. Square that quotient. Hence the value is 1.00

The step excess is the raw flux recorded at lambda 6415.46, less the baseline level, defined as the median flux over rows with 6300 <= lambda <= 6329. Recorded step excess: -2.0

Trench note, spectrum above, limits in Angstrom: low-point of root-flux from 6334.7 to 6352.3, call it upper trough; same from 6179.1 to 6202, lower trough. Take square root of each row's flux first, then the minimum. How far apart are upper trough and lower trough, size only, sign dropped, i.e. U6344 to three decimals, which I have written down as 0.034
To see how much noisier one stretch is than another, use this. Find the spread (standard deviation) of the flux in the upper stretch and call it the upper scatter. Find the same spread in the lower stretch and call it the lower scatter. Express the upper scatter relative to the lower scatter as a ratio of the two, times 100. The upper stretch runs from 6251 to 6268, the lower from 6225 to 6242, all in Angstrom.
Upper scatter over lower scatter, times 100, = 30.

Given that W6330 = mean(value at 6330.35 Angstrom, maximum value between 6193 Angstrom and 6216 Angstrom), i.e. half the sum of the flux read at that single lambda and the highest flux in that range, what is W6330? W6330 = 10.0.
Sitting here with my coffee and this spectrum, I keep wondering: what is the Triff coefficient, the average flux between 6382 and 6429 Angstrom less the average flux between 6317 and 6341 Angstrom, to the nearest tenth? -1.2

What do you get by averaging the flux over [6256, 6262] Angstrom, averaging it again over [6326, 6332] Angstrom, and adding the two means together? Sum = 20.0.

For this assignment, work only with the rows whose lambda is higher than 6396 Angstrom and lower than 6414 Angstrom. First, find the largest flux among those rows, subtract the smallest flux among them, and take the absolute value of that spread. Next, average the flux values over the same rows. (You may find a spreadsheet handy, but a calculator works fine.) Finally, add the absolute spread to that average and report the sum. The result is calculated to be 9.6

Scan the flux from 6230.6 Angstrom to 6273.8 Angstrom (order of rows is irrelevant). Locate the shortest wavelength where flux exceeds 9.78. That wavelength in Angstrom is 6232.01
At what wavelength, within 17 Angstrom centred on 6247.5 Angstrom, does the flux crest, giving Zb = 6252.13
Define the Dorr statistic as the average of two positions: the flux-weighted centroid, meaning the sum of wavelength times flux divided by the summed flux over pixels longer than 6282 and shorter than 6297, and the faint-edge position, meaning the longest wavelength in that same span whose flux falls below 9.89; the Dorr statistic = 6292.6 Angstrom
